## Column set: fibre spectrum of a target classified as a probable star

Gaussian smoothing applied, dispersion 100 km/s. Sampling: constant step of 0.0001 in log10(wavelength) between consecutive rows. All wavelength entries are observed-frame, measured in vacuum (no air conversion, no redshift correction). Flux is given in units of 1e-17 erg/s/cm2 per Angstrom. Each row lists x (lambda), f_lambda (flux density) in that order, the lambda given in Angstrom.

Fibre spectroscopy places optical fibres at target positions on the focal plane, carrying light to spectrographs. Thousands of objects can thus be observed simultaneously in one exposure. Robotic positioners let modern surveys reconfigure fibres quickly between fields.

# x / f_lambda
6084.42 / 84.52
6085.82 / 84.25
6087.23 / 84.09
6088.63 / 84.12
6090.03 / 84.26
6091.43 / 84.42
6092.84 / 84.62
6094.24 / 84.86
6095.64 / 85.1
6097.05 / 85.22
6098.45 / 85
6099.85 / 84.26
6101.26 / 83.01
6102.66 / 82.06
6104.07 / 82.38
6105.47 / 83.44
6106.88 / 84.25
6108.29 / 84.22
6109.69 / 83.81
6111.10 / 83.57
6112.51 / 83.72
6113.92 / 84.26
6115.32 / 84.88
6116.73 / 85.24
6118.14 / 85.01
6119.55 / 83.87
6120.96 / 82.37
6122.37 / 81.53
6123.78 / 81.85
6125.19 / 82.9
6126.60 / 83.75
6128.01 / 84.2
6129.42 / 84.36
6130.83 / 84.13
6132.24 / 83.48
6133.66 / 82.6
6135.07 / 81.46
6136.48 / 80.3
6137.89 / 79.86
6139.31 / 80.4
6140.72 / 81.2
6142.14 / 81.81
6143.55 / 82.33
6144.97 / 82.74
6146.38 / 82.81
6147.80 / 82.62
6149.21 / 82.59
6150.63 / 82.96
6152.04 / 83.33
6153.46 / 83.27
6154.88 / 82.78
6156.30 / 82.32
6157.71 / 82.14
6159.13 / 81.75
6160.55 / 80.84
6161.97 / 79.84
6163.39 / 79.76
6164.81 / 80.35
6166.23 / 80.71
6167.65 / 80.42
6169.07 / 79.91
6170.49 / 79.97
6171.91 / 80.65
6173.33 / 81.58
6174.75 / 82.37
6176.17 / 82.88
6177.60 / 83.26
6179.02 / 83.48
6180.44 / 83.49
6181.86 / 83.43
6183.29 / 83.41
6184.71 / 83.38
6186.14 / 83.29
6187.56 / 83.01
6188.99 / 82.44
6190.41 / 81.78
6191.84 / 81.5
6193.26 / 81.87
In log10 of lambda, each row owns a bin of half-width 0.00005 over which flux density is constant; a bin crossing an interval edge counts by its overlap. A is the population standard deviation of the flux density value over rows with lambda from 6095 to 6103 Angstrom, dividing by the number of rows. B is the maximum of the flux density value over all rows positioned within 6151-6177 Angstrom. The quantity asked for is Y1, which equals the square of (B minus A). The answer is 6748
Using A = 1.19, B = 83.33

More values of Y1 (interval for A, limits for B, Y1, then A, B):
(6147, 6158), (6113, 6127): 7199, 0.40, 85.24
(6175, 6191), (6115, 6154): 7179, 0.51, 85.24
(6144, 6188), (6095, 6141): 7050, 1.28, 85.24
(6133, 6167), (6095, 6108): 7068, 1.15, 85.22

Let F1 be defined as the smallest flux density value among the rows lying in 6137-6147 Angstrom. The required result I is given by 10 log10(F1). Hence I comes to 19.0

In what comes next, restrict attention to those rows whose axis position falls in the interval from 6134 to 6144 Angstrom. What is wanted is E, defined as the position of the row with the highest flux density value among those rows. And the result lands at 6143.55 Angstrom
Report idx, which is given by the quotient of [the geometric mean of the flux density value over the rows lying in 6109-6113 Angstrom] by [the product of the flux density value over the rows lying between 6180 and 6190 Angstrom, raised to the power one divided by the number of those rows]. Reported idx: 1.01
